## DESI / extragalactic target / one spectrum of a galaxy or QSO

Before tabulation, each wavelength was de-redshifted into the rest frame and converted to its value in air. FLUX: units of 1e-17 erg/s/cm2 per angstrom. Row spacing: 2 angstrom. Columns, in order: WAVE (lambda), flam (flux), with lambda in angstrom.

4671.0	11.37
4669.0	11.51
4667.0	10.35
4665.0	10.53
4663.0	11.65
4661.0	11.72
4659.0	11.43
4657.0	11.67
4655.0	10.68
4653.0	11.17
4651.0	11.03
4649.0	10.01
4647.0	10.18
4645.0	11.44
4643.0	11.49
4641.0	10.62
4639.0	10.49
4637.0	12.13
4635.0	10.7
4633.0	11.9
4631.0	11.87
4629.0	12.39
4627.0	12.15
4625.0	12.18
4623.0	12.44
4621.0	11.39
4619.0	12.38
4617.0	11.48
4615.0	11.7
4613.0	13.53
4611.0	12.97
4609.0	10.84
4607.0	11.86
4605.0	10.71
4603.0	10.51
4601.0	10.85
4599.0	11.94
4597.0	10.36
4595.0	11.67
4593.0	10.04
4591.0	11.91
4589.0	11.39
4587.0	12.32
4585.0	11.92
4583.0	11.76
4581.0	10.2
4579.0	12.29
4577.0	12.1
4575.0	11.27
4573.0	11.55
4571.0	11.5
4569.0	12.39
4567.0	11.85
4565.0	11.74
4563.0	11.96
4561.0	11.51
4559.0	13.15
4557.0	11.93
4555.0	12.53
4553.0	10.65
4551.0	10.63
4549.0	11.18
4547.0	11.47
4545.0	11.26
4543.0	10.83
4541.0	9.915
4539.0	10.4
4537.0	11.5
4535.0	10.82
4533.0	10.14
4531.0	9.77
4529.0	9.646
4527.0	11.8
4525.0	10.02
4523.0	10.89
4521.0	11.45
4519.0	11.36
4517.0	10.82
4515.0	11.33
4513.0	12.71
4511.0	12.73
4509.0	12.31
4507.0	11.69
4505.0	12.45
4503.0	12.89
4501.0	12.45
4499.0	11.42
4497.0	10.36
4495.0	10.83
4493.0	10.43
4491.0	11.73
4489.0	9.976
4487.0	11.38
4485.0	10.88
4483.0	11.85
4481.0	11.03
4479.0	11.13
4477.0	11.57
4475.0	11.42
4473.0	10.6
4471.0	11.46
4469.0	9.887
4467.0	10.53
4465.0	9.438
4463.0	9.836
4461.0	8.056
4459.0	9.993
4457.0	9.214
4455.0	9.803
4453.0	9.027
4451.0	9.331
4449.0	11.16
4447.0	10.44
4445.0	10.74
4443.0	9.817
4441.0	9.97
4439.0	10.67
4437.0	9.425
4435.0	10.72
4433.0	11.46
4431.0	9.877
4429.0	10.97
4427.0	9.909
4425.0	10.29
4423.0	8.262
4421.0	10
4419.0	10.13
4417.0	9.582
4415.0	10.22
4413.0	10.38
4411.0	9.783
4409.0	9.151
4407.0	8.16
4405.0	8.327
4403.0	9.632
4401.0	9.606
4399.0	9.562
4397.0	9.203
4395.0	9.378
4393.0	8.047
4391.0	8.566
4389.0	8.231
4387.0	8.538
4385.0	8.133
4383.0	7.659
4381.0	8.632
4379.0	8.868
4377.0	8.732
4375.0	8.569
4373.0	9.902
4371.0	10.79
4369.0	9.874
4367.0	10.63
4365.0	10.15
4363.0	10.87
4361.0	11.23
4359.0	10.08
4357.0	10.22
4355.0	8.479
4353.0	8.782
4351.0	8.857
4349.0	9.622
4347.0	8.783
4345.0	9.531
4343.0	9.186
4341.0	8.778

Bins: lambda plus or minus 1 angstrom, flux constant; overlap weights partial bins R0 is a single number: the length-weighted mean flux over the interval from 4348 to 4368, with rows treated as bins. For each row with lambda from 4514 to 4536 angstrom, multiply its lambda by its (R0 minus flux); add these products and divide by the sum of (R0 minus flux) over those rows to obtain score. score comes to 4522.2 angstrom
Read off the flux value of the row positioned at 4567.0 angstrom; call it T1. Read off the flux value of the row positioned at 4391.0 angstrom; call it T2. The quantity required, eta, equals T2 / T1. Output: 0.7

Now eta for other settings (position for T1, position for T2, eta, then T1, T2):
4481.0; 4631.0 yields 1.1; 11.03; 11.87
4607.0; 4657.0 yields 1.0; 11.86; 11.67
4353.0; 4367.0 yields 1.2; 8.782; 10.63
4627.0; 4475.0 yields 0.9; 12.15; 11.42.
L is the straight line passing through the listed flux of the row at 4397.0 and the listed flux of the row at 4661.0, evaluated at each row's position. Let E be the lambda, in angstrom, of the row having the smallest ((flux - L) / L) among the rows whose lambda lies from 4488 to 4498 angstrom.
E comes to 4489.0 angstrom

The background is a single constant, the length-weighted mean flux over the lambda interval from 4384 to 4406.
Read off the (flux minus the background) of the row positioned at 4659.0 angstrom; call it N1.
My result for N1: 2.6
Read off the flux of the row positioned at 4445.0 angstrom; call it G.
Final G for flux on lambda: 10.74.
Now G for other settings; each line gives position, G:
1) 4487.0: 11.38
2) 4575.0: 11.27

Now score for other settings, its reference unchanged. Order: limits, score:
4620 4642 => 4629.4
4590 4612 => 4602.1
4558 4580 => 4568.6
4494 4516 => 4506.3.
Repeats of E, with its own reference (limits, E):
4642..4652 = 4649.0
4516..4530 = 4529.0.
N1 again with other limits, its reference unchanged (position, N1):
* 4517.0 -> 2.0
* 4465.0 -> 0.6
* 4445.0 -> 1.9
